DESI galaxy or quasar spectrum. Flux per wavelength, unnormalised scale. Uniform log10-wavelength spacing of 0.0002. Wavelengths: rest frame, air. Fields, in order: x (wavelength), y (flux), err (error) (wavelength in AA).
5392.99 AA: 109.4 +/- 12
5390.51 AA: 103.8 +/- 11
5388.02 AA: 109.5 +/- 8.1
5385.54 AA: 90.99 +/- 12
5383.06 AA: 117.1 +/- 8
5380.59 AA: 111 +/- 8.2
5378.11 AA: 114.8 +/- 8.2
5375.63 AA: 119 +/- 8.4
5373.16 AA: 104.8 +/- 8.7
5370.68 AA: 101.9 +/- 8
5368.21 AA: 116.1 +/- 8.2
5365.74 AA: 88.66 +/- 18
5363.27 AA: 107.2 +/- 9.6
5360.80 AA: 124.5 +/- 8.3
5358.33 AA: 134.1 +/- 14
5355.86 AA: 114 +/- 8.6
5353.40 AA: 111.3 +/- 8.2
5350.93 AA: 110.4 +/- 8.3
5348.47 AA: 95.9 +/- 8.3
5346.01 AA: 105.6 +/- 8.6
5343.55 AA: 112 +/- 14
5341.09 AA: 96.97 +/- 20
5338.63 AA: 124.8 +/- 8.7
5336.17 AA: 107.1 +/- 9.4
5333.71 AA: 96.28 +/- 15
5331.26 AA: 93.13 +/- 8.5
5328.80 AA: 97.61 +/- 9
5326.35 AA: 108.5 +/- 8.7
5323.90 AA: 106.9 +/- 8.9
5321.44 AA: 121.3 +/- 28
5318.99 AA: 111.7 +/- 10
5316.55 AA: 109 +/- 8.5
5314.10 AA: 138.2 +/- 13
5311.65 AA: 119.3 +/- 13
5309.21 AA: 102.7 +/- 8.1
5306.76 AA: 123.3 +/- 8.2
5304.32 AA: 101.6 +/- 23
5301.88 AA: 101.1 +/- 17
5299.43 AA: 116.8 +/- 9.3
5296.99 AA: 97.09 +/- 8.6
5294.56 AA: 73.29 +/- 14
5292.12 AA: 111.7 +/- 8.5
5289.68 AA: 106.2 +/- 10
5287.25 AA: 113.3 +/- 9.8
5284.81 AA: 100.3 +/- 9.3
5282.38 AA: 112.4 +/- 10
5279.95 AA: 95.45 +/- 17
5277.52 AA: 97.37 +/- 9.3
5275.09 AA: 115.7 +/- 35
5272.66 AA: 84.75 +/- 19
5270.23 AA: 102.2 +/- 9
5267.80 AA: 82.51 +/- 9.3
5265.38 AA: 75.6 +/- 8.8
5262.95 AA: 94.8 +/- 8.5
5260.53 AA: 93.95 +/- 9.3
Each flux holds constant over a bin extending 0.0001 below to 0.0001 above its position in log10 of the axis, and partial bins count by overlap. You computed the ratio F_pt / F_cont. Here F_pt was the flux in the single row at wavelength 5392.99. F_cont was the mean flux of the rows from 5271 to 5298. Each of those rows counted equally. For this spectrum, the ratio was 1.09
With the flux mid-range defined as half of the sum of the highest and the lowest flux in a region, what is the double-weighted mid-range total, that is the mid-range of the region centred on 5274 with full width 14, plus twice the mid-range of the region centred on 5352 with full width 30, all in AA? 322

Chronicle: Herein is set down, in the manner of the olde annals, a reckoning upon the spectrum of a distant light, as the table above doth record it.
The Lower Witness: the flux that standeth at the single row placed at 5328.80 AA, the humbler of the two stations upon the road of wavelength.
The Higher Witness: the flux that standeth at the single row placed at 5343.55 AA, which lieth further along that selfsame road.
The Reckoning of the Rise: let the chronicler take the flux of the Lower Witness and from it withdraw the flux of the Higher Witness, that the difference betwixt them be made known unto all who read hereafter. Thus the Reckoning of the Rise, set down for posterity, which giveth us -14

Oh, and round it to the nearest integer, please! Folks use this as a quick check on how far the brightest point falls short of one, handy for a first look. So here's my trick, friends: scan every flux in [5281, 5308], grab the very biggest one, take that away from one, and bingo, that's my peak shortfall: -122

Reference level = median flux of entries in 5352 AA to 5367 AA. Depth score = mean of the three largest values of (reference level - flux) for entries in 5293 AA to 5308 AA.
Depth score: 22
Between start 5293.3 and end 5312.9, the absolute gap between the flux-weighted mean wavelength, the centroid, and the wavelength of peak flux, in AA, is 3.1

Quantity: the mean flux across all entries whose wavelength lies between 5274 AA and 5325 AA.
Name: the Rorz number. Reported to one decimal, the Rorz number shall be 108.3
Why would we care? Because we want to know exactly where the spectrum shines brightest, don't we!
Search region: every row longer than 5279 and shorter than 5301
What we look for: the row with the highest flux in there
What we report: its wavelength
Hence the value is 5299.43 AA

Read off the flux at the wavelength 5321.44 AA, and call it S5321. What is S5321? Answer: 121.3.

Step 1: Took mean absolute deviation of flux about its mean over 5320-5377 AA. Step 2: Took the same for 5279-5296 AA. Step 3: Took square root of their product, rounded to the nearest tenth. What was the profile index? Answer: 9.6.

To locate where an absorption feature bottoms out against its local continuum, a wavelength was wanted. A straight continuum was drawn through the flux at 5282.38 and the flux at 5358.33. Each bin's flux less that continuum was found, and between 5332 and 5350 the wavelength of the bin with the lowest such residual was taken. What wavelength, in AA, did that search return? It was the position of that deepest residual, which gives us 5348.47 AA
